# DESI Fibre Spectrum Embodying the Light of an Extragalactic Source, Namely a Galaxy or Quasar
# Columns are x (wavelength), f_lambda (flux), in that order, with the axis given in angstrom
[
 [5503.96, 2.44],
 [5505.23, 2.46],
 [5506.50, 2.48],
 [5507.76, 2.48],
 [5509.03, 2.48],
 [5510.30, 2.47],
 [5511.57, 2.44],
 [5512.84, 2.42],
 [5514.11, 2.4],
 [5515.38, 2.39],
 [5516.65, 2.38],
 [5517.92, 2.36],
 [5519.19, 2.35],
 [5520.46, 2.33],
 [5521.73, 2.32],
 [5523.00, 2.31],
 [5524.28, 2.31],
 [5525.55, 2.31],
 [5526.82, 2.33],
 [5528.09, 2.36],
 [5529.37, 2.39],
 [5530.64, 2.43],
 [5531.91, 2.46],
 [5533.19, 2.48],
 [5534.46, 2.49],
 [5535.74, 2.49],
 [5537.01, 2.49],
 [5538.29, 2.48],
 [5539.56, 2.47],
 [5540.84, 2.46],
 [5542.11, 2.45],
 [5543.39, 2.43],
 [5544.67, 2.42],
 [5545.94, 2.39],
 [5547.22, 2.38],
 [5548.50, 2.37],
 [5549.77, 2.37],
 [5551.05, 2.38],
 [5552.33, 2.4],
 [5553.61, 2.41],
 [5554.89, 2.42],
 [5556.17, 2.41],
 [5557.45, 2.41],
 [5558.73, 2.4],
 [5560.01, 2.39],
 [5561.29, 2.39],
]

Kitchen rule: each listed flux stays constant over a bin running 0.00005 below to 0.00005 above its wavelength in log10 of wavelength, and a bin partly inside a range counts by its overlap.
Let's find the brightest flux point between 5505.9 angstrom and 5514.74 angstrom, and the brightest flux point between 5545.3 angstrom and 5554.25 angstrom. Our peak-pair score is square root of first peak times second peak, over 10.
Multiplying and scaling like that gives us 0.244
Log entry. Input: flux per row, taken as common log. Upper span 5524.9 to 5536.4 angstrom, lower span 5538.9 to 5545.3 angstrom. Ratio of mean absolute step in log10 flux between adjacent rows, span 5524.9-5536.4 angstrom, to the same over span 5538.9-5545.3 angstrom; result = 1.83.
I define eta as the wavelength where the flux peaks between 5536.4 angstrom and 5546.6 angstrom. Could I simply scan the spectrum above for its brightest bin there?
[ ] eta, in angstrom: 5537.01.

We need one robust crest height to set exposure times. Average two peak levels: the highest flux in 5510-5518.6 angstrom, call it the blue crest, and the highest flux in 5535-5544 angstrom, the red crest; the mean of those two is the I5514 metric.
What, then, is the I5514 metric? 2.48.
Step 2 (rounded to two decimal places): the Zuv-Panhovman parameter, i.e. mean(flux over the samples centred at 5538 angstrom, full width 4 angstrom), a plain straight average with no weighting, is 2.48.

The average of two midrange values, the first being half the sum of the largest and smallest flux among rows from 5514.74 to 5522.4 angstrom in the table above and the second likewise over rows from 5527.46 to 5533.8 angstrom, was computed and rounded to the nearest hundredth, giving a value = 2.39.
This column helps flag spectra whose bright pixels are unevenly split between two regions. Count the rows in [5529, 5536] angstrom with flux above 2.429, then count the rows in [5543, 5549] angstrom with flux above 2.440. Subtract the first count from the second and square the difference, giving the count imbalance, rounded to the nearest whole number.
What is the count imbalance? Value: 25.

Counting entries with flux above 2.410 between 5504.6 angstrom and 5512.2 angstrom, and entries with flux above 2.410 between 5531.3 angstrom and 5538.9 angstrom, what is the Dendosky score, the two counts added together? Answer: 12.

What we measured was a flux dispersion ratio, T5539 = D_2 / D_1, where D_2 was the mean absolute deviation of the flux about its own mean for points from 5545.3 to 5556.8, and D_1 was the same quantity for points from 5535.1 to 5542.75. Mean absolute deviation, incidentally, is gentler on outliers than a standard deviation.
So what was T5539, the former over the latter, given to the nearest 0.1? 1.2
